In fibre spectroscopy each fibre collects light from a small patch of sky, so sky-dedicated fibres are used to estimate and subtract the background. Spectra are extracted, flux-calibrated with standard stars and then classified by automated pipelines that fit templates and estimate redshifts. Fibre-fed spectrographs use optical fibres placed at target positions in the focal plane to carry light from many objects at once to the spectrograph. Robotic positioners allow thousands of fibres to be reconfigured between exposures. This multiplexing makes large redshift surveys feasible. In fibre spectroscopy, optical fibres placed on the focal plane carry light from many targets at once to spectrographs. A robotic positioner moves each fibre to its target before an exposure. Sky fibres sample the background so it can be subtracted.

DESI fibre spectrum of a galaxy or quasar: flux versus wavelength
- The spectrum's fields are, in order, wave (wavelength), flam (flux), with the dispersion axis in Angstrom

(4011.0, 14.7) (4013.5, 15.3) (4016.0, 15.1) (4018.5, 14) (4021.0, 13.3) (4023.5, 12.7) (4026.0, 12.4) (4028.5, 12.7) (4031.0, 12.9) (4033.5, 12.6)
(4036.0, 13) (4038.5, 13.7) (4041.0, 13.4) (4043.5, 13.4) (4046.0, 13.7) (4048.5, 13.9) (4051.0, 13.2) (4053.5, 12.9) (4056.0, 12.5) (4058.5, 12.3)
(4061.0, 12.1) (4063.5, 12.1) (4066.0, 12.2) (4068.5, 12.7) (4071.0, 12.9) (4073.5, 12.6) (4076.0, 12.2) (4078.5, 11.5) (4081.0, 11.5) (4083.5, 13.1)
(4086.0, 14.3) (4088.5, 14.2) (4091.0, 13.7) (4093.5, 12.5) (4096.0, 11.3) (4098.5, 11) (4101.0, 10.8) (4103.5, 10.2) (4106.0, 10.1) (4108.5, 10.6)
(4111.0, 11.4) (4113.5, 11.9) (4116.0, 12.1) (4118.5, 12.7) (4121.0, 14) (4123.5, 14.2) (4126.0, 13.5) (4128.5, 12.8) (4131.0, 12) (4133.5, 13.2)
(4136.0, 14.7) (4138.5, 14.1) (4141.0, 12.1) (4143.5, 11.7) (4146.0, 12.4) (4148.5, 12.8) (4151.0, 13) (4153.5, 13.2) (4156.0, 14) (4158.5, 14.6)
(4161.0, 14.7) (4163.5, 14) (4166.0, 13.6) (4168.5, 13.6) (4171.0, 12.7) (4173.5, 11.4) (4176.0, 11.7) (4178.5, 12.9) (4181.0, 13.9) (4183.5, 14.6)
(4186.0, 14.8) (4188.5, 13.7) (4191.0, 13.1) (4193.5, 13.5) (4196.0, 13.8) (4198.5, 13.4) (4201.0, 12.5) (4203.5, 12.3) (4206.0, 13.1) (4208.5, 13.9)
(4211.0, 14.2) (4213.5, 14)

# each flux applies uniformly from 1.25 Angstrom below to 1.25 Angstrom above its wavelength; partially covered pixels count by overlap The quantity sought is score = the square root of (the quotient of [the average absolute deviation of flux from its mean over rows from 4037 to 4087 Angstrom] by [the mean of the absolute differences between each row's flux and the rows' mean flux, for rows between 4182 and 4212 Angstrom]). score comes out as 1.0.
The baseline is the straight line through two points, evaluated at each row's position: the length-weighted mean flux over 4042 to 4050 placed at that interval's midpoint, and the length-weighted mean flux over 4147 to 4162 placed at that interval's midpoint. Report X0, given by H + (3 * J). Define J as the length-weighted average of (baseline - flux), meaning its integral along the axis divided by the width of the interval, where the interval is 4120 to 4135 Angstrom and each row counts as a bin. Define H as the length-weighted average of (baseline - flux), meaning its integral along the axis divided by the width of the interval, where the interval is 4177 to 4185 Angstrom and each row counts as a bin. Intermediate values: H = -0.1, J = 0.4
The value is 1.0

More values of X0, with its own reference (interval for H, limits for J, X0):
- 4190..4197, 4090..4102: 5.7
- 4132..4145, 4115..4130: 1.9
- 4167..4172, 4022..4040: 2.8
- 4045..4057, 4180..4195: -0.3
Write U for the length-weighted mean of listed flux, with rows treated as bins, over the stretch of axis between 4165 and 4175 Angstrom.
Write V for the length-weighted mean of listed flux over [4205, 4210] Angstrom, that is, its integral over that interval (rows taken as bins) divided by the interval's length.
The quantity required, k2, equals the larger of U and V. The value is 13.6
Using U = 12.8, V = 13.6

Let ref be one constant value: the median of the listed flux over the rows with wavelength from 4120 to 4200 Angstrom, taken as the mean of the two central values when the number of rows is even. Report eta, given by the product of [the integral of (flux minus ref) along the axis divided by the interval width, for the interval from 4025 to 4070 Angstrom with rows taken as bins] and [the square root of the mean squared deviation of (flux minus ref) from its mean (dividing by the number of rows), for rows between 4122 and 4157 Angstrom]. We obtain -0.5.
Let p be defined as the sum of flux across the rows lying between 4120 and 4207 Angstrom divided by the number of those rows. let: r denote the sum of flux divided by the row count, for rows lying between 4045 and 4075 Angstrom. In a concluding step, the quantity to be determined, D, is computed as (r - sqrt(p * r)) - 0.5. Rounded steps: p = 13.3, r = 12.8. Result -0.8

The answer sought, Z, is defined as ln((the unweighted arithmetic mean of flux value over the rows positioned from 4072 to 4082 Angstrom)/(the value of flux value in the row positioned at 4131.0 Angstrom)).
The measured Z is 0.00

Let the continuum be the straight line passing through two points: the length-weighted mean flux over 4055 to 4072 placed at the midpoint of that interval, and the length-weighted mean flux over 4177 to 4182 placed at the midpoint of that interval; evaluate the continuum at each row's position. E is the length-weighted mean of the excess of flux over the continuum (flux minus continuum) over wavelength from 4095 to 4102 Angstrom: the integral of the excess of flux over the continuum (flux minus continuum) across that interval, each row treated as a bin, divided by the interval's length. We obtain -1.6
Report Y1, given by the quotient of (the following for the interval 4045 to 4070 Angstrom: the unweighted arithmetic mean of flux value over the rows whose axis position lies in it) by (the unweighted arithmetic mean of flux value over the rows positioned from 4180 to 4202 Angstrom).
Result 0.93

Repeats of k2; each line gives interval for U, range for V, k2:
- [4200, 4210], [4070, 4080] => 13.0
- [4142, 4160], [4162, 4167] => 13.9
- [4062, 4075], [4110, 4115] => 12.5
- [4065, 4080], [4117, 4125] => 13.6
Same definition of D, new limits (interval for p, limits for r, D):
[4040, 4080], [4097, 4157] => -0.6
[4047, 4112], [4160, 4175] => 0.1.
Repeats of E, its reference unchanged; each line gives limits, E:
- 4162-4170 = 0.5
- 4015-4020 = 2.4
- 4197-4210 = -0.4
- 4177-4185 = 0.5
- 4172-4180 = -1.2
